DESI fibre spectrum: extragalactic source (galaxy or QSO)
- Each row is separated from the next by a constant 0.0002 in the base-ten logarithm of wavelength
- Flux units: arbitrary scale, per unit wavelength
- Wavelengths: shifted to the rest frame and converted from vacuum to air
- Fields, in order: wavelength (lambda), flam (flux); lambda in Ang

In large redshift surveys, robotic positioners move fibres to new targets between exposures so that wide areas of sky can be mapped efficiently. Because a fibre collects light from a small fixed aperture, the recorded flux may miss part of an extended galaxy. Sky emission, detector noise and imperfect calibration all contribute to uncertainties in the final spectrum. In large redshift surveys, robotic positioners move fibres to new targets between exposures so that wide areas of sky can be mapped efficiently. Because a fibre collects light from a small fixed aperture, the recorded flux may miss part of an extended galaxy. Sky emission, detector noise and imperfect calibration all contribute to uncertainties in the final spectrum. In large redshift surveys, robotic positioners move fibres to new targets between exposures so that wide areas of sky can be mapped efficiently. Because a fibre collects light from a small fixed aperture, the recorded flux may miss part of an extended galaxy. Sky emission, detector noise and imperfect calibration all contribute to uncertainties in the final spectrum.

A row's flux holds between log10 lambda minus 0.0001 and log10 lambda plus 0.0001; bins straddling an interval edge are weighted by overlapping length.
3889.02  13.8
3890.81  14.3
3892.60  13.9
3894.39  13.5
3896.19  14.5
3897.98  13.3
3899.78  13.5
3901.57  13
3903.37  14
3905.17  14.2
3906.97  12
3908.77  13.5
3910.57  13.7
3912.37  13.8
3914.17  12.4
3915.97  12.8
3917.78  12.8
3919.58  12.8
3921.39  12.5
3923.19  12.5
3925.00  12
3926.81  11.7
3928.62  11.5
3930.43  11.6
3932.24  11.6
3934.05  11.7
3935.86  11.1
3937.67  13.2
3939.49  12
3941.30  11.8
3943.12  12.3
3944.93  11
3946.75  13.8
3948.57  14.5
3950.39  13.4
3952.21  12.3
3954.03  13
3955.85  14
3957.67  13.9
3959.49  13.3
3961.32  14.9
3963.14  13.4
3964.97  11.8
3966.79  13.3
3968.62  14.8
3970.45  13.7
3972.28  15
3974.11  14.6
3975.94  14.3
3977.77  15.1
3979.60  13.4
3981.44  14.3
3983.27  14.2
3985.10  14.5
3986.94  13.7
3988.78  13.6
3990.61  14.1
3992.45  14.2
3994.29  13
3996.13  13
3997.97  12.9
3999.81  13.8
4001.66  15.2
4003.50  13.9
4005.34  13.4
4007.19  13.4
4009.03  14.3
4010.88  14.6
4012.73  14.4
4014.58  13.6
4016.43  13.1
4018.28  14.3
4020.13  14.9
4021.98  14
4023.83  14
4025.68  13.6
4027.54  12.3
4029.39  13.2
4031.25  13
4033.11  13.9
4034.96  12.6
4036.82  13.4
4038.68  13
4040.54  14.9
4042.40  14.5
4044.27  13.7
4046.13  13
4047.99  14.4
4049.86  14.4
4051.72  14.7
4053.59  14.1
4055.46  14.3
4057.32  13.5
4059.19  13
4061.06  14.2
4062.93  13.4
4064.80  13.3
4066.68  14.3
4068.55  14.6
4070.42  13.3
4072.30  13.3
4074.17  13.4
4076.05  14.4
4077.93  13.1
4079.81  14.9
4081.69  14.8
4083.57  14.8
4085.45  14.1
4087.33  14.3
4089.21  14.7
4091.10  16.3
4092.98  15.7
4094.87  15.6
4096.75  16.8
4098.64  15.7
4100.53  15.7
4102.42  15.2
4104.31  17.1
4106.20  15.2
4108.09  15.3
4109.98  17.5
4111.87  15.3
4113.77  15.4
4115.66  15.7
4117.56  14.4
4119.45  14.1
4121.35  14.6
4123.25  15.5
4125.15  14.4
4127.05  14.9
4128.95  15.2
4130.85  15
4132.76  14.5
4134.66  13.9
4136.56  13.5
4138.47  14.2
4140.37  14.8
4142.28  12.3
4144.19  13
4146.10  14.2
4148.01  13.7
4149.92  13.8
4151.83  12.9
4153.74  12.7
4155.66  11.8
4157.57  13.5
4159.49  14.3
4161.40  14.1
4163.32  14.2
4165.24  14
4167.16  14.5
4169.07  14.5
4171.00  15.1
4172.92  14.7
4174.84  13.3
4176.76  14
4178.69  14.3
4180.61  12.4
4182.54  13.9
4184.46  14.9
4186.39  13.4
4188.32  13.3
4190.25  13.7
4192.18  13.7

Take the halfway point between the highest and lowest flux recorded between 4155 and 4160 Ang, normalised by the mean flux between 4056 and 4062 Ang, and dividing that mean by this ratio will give 14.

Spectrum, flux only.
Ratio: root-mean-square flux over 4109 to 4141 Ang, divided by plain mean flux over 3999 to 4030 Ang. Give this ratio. 1.07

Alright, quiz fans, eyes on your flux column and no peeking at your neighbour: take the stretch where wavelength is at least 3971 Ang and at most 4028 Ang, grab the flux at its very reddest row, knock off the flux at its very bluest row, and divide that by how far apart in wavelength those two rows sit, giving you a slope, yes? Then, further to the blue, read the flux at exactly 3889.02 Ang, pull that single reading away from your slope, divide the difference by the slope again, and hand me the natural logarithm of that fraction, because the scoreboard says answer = 5.6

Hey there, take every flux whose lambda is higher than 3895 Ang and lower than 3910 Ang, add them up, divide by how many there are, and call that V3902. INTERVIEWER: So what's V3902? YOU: 13.50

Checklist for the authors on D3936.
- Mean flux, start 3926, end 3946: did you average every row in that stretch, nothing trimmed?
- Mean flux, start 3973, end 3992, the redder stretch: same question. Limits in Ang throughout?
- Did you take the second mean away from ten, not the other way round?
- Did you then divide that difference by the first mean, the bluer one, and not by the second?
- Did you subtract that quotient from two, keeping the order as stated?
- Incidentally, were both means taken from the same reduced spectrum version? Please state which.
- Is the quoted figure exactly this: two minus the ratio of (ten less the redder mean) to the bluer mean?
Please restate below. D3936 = 2.355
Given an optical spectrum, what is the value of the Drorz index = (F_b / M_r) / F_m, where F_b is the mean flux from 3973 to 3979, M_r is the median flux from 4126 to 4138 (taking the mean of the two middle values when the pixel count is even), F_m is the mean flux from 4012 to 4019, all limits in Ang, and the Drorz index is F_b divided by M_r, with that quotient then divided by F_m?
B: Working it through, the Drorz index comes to 0.0720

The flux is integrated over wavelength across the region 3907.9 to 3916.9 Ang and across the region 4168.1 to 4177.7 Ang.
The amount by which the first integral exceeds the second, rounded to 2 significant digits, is -18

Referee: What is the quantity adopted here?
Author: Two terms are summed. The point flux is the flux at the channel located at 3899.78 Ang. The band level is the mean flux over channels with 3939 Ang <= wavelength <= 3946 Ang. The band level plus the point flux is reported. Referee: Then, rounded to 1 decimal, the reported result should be 25.3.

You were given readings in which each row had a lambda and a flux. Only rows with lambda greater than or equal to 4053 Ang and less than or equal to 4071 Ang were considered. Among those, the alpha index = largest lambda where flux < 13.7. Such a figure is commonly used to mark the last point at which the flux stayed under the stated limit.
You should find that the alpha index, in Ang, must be 4070.42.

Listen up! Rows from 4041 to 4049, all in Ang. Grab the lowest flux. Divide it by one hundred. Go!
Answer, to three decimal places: 0.130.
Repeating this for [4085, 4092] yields 0.141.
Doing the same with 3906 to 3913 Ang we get 0.120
